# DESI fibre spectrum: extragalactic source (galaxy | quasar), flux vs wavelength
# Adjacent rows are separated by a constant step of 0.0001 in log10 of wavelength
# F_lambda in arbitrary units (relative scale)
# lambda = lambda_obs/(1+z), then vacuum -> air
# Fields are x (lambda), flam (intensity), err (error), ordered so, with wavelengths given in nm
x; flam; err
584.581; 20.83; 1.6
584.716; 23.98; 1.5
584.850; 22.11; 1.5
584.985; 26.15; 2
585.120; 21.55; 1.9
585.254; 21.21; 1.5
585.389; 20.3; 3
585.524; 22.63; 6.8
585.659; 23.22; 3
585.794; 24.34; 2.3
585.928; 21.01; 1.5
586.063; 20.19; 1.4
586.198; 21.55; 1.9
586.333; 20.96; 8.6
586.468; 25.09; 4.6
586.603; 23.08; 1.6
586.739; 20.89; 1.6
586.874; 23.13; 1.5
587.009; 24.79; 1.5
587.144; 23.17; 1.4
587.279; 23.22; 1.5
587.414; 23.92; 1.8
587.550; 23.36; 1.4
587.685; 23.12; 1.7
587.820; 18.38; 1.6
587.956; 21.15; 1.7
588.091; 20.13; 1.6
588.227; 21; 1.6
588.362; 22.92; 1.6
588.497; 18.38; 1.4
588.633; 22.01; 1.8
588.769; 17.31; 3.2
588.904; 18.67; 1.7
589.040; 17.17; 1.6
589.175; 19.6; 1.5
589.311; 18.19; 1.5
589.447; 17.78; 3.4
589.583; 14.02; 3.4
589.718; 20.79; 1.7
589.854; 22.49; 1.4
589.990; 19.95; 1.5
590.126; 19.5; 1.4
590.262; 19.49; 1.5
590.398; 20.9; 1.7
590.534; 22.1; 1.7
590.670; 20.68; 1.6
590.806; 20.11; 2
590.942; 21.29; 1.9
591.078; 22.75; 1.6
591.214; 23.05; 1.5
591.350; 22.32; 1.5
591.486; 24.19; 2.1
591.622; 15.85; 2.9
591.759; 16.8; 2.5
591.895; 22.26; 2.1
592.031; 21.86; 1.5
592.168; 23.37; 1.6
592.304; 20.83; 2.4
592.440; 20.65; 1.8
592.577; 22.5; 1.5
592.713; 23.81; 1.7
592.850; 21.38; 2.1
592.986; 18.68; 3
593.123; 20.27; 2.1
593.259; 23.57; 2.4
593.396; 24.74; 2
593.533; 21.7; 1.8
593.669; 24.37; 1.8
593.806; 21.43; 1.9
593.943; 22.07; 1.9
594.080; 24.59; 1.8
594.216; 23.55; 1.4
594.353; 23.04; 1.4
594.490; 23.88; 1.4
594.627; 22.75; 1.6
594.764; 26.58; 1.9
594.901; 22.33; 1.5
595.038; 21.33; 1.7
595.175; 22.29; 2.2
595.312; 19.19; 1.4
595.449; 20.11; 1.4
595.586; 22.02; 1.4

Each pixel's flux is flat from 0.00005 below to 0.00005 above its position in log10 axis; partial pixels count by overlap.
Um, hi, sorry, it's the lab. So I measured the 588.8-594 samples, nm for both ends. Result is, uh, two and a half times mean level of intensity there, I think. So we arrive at 52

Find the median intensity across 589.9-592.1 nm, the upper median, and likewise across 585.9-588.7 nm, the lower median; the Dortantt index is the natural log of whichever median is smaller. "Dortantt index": 3.05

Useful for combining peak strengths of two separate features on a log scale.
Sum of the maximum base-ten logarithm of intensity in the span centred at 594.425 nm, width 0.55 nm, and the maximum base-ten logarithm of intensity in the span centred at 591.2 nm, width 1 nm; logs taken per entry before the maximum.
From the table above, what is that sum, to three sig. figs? 2.76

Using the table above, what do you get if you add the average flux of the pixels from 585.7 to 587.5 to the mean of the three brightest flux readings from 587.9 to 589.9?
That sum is 45.2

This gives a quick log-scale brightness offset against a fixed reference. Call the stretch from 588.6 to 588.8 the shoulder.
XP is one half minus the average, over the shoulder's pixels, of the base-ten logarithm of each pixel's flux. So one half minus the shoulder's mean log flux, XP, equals -0.79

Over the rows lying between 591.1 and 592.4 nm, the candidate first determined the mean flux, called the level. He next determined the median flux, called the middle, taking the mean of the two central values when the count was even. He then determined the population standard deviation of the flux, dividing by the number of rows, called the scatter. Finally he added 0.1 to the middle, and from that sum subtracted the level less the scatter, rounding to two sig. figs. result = 3.9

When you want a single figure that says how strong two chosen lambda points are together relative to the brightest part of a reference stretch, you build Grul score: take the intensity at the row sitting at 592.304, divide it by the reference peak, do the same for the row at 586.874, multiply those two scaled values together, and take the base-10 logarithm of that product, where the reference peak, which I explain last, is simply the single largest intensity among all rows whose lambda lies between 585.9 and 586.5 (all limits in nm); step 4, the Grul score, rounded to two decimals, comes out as -0.12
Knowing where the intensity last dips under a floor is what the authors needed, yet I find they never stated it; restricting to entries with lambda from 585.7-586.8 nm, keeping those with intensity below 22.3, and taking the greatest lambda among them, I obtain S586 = 586.739 nm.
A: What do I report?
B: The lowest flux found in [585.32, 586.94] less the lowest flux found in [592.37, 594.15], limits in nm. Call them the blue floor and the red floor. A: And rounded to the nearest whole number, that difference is 2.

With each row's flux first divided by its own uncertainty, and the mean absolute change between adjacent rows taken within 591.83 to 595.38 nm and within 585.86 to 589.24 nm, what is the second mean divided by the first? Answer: 1.18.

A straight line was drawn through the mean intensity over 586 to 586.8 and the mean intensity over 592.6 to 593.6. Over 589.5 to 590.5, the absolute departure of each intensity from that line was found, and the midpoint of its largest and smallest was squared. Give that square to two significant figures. 18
